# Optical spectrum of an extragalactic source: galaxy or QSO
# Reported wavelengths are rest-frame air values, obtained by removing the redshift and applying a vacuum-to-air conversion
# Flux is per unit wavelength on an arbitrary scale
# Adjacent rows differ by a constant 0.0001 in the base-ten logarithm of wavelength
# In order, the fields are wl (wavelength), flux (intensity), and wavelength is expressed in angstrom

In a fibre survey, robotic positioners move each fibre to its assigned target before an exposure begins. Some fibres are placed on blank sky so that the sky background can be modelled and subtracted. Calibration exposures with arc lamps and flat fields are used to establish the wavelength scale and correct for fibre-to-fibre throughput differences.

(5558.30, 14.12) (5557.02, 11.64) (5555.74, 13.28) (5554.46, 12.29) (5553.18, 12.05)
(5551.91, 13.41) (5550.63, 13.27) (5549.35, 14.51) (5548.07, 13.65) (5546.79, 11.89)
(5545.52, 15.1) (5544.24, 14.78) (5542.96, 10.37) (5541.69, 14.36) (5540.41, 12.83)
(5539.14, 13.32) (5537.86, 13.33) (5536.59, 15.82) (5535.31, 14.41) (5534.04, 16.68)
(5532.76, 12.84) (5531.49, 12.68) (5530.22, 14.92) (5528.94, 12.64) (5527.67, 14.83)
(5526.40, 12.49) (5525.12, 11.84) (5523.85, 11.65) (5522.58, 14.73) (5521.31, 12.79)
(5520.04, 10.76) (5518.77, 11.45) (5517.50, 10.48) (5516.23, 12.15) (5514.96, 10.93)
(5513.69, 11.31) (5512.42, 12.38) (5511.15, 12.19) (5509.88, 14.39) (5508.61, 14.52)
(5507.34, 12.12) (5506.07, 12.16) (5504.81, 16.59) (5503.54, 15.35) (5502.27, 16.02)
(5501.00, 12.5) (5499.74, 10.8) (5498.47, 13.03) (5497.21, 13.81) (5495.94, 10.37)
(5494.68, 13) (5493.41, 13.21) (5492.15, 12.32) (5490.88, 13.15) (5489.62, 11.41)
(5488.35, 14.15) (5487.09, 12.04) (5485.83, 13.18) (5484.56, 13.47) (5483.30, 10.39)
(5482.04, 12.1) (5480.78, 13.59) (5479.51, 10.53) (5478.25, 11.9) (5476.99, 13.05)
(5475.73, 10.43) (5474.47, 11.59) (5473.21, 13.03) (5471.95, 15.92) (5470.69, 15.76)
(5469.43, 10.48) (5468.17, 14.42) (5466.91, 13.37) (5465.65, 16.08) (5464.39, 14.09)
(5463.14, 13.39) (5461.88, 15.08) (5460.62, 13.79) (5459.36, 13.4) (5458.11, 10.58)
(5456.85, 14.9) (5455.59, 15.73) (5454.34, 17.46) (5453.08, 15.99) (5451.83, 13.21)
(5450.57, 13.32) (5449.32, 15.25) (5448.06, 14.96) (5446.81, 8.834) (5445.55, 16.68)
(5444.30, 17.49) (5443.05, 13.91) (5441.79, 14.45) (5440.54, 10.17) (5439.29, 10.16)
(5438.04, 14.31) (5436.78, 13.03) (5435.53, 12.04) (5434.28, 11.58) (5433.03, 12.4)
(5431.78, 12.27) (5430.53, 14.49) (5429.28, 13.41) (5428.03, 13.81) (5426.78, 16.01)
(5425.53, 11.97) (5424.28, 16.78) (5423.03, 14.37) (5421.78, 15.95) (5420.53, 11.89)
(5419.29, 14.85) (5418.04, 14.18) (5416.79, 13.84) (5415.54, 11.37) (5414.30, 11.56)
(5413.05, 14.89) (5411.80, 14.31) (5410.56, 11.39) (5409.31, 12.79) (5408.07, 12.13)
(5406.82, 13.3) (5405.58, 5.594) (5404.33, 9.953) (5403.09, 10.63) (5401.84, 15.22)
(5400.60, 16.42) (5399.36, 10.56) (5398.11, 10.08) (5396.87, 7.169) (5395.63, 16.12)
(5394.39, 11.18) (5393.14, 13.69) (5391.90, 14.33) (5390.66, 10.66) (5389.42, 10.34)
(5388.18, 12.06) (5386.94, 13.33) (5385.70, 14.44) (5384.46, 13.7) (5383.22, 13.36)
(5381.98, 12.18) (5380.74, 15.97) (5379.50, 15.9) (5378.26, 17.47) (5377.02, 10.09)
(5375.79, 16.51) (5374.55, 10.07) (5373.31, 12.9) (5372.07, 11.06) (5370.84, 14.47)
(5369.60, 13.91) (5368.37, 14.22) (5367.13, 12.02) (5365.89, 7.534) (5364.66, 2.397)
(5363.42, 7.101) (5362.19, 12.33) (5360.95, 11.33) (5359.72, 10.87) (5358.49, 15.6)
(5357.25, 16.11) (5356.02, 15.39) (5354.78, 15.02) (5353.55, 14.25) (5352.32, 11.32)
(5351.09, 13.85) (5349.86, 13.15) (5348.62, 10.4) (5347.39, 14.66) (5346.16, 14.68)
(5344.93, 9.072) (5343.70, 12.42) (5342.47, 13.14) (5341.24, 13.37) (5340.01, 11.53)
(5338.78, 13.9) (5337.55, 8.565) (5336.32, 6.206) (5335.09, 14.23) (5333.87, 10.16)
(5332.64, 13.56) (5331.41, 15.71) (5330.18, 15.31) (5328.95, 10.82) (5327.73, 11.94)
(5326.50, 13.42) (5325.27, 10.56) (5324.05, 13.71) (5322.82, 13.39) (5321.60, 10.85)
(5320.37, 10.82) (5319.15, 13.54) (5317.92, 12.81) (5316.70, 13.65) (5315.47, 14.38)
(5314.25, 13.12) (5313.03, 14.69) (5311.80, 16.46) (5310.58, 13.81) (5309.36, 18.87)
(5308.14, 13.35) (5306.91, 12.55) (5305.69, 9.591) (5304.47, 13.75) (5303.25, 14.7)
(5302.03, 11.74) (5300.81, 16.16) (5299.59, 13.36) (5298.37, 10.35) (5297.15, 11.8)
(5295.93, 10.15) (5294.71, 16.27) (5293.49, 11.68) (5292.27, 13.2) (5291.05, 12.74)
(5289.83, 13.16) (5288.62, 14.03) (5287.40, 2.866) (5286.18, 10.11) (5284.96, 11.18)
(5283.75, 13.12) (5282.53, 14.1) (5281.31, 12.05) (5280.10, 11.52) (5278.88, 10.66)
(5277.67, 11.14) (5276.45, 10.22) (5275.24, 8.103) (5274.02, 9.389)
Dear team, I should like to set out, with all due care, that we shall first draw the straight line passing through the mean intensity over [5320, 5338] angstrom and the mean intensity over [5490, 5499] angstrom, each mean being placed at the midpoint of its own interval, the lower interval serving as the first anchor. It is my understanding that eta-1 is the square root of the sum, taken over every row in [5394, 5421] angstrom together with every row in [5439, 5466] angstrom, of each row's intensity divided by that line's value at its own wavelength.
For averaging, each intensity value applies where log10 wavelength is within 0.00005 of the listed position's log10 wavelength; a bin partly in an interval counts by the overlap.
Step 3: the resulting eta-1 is 6.83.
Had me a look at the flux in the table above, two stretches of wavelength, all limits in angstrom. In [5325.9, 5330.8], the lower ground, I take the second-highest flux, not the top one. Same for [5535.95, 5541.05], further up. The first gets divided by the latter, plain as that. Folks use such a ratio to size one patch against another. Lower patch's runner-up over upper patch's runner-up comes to 1.0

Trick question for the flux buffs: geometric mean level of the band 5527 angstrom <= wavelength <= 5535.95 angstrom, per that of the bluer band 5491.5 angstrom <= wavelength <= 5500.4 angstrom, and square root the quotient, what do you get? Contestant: 1.07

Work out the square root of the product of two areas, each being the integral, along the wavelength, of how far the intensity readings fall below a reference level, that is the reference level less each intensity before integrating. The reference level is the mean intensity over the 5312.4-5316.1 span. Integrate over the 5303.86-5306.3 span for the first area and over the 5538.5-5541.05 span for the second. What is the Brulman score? 3.8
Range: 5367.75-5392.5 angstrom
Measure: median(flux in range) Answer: 13.5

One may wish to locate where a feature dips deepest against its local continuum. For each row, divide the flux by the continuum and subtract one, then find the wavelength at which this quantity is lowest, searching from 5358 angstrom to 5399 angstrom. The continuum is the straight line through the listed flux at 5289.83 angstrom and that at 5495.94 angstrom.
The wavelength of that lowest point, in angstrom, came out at 5364.66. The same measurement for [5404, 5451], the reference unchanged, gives 5405.58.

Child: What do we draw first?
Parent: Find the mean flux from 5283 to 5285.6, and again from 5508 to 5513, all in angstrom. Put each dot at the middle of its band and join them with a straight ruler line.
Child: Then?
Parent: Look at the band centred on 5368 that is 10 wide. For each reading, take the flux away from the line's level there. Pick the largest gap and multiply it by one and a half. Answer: 15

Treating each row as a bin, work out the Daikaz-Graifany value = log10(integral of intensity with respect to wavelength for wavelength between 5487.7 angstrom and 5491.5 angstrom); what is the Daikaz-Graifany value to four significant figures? 1.690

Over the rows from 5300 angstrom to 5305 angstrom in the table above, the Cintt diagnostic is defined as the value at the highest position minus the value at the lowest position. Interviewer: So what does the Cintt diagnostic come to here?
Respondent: -2.4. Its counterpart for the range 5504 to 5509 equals -2.1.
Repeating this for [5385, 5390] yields -4.1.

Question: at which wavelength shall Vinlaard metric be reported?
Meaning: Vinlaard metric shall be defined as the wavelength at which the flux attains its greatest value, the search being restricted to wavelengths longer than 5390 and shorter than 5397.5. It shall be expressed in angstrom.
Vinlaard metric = 5395.63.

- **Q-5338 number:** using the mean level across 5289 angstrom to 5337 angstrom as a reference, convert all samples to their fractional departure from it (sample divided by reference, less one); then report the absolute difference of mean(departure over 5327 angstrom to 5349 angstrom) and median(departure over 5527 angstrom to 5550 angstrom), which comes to 0.14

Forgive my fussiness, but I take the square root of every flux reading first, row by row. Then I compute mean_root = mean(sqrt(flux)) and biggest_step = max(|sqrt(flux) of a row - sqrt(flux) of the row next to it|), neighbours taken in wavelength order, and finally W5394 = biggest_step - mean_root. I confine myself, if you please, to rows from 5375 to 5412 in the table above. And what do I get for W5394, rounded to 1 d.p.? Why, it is -2.2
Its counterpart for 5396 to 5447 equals -2.3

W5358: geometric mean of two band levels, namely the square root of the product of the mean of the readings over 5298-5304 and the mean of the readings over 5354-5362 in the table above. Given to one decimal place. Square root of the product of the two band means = 13.7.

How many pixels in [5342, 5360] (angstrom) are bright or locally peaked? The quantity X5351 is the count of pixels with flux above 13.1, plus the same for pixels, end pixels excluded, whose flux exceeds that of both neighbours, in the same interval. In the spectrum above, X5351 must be 13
